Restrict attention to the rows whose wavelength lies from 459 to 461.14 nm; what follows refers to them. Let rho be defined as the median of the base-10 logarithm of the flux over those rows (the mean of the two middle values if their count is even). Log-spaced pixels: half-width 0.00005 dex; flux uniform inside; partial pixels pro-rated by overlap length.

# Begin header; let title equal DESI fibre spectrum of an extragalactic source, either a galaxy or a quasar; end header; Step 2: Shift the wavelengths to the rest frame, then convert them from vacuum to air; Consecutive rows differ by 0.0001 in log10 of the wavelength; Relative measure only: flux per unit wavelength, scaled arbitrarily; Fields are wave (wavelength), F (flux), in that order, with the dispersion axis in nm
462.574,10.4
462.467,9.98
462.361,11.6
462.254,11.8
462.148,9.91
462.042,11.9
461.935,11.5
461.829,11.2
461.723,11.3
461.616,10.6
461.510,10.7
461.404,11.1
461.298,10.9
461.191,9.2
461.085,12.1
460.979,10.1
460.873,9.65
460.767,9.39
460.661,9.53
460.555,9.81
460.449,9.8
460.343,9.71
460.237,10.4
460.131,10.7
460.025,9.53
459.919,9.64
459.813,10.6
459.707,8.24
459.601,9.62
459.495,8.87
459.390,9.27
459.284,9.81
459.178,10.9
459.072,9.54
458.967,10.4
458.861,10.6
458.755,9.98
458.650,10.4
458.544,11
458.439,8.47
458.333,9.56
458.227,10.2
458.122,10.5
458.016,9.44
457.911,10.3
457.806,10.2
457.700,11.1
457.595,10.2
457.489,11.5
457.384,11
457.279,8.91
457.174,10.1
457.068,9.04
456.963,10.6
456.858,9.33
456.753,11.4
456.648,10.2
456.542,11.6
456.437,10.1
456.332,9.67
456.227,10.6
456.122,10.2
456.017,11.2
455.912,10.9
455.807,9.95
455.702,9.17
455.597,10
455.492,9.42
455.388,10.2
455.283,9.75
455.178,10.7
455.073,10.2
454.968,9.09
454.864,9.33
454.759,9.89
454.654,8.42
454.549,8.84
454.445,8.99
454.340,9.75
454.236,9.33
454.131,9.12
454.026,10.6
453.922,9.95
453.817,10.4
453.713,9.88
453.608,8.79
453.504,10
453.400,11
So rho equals 0.99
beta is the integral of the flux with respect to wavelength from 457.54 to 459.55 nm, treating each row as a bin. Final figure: 20.2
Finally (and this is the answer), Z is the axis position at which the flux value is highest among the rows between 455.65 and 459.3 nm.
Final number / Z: 456.542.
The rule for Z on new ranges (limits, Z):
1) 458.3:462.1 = 461.085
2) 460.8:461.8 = 461.085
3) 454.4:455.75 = 455.178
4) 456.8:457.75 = 457.489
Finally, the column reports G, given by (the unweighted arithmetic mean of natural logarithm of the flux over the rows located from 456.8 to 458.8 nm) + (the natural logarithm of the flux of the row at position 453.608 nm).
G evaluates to 4.48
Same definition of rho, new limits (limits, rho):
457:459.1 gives 1.01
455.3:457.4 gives 1.01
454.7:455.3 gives 0.99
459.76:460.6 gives 0.99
